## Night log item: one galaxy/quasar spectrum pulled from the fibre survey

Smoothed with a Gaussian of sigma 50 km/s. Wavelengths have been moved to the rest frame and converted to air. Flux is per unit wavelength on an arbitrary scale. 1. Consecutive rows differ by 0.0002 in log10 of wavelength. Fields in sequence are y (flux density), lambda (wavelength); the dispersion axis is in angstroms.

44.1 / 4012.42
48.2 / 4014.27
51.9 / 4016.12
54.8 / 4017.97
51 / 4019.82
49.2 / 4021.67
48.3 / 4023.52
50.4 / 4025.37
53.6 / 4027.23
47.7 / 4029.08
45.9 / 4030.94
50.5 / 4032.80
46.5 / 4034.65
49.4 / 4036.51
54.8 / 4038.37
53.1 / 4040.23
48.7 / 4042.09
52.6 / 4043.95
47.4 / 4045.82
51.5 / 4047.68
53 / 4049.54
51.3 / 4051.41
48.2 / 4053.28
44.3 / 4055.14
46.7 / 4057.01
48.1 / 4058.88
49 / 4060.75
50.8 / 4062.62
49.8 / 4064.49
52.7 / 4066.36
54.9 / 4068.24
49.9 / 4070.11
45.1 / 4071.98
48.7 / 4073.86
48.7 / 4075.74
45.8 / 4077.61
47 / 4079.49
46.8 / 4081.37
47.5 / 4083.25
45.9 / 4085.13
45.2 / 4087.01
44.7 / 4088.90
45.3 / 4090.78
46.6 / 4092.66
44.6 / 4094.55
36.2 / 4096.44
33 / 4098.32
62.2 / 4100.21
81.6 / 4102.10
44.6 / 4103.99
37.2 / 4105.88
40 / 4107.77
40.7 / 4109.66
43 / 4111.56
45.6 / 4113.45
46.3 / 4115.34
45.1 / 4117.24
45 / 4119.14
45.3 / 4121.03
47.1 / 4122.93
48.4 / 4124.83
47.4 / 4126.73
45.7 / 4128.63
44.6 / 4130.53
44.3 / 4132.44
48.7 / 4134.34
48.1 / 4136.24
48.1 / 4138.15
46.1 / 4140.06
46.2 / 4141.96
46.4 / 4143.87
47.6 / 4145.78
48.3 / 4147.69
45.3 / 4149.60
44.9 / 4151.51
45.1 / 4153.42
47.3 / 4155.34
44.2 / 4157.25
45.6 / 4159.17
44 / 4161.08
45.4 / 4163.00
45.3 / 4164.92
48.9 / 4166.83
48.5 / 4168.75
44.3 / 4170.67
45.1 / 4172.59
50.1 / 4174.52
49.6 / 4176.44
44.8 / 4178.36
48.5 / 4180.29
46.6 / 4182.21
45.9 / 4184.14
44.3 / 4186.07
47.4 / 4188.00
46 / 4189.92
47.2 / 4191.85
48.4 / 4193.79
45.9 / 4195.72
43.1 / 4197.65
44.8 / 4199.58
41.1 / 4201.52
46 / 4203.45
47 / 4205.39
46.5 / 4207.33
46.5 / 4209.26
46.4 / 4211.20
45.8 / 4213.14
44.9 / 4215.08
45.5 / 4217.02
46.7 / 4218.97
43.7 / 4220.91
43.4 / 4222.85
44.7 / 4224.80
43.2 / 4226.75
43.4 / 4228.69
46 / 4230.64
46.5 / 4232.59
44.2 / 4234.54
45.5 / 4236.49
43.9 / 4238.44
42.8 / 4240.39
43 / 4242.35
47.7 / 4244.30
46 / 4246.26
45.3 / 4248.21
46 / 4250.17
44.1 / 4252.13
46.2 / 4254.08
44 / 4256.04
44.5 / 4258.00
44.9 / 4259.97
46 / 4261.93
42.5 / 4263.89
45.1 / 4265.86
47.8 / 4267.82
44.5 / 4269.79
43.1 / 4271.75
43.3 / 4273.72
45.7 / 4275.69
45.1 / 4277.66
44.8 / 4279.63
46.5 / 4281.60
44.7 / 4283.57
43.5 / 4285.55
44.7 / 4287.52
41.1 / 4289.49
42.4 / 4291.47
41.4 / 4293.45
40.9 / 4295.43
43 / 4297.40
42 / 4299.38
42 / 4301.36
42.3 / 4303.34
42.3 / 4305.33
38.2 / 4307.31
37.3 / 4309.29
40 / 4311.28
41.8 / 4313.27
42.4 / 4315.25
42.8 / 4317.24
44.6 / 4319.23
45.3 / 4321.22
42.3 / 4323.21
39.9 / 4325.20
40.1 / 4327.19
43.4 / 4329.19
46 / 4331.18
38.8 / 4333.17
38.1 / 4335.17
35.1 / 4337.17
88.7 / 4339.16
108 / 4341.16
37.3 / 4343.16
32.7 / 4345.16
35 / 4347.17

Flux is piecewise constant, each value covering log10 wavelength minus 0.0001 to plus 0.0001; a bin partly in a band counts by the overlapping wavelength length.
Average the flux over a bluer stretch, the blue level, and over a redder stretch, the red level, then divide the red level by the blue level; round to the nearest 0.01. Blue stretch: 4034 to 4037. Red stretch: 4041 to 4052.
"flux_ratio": 1.06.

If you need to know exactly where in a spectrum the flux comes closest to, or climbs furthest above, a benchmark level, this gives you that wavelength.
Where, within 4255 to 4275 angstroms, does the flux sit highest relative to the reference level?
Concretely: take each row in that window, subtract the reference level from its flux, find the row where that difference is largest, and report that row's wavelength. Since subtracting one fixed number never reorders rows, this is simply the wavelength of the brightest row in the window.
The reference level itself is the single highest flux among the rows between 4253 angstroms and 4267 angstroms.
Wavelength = 4267.82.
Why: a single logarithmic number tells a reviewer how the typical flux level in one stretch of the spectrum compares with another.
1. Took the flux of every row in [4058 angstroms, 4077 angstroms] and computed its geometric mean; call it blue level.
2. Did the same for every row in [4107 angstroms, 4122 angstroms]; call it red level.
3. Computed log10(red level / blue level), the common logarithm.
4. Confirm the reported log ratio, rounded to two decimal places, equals -0.05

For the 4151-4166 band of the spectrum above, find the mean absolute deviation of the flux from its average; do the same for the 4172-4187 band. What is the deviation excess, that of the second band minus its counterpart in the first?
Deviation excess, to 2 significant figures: 1.2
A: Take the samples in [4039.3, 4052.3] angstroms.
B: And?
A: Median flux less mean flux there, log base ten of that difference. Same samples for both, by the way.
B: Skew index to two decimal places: -0.38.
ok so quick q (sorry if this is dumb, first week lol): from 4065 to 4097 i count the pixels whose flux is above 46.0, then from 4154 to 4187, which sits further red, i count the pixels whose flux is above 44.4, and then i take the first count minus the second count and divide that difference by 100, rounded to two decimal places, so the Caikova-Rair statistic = -0.04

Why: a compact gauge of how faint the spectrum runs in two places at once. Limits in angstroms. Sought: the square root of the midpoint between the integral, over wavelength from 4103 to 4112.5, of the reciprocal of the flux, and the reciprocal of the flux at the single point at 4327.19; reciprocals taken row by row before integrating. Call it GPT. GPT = 0.358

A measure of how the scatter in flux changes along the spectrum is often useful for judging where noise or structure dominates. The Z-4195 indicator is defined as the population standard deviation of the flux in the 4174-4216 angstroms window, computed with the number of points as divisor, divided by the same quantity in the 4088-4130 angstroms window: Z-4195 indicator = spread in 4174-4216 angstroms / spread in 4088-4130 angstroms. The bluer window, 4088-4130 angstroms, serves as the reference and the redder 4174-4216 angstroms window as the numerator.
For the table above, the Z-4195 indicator 0.21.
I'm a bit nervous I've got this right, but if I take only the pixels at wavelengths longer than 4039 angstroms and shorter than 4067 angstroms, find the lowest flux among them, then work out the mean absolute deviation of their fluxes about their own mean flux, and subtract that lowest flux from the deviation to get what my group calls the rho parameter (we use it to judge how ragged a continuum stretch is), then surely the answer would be -42.1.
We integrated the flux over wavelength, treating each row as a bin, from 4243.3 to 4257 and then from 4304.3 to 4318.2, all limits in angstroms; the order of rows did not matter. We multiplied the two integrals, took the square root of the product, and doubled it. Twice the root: 1189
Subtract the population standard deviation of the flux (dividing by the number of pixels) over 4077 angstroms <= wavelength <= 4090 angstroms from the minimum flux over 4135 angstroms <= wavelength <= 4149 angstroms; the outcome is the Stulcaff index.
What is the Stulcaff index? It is 45.16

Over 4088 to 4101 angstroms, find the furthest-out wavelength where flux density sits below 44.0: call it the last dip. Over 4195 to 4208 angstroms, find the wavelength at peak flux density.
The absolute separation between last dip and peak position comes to 107.1 angstroms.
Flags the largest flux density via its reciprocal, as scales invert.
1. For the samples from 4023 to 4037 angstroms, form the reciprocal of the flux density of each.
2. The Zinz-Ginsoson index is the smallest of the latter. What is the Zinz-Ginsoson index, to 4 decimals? 0.0187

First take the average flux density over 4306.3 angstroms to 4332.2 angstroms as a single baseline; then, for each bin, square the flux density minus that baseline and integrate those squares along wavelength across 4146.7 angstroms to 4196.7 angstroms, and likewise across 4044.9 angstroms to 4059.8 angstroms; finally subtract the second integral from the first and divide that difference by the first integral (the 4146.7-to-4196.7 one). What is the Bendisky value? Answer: 0.3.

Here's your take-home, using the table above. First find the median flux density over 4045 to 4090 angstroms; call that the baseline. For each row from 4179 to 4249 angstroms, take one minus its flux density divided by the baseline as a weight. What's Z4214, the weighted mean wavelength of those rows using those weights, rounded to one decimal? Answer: 4218.2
